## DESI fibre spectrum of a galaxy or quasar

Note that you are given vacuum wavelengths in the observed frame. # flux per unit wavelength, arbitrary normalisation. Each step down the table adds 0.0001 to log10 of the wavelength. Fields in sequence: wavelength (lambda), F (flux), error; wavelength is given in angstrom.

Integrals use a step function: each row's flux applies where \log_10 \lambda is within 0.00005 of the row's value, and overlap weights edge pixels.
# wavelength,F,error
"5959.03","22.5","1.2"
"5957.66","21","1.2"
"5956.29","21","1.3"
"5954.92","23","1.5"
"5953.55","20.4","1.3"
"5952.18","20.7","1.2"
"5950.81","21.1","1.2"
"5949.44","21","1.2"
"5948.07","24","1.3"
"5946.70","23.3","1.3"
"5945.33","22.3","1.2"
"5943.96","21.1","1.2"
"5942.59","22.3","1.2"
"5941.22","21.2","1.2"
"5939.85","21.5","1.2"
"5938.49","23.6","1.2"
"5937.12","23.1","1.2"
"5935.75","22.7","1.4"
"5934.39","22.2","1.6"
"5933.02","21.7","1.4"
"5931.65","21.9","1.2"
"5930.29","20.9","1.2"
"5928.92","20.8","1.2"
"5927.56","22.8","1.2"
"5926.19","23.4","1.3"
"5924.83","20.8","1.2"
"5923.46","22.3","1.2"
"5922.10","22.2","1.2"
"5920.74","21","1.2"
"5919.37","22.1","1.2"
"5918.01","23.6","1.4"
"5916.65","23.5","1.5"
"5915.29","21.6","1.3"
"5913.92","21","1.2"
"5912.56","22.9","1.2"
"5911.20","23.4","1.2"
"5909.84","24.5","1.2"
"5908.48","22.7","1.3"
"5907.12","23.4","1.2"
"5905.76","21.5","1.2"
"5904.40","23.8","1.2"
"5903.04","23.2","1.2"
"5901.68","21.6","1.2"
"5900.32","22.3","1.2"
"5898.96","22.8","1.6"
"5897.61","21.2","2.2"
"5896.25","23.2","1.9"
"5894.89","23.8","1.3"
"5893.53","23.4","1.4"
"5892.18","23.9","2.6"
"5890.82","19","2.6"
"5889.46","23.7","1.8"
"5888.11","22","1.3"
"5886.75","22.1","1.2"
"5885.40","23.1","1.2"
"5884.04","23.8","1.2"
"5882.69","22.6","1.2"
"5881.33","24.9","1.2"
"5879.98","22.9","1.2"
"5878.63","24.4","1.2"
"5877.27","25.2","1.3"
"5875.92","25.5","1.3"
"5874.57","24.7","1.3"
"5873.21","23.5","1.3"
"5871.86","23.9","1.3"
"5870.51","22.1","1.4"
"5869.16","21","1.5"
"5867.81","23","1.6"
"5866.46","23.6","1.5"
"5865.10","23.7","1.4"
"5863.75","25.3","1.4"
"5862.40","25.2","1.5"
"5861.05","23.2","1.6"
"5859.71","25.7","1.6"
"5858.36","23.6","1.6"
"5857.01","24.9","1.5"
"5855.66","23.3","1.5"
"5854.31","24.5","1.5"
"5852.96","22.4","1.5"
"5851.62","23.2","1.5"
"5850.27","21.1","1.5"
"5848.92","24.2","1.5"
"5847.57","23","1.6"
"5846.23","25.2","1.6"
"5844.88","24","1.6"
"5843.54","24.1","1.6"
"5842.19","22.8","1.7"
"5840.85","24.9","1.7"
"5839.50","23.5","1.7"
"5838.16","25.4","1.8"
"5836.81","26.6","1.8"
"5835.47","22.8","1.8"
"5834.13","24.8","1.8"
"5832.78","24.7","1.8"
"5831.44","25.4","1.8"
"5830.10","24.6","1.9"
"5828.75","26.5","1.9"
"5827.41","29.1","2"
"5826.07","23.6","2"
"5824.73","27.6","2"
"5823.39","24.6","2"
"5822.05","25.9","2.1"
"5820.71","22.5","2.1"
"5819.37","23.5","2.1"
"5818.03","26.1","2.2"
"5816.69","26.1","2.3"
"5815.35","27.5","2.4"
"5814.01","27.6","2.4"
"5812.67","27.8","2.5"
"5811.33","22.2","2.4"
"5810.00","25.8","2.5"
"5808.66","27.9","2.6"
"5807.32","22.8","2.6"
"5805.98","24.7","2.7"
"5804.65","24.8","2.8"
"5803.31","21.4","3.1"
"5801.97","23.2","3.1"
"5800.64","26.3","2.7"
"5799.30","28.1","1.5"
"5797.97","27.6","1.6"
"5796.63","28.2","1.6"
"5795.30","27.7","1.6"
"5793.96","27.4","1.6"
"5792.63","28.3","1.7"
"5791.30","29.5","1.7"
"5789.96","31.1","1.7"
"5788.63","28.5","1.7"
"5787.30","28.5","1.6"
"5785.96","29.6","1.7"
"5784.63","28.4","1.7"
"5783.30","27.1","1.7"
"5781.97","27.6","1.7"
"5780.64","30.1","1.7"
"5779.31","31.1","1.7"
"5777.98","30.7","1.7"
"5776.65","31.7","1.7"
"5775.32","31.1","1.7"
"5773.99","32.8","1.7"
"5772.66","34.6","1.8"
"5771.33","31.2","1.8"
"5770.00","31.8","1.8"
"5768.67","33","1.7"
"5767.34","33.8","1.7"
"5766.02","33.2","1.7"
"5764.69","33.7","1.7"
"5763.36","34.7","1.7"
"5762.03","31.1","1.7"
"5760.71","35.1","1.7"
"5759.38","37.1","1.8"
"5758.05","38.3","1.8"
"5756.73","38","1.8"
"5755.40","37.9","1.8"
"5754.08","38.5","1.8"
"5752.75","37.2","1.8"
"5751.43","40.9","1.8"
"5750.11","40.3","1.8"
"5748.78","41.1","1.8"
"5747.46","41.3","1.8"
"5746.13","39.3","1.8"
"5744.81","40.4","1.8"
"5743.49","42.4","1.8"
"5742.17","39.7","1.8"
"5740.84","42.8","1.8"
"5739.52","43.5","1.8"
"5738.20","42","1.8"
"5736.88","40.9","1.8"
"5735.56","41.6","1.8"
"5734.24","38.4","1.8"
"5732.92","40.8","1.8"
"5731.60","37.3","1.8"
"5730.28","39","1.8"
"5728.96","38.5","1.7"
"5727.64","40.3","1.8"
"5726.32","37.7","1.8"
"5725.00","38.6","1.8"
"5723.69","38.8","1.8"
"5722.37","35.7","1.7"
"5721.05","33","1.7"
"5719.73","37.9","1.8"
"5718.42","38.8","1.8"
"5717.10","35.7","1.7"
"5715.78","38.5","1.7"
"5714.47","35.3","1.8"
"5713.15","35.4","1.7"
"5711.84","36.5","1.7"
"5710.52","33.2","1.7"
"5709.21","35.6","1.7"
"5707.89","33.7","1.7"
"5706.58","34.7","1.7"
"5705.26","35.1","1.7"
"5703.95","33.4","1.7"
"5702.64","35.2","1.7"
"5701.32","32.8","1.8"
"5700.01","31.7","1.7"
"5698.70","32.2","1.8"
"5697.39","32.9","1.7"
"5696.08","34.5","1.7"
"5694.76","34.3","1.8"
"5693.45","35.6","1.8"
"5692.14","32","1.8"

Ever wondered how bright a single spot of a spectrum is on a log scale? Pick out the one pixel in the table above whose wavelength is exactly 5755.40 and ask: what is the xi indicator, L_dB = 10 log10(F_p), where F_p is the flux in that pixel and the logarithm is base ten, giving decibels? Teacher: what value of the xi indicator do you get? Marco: 15.8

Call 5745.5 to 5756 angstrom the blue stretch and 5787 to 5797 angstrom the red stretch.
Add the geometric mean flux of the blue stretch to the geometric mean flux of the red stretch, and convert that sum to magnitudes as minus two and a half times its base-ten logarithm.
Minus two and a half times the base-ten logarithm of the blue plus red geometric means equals -4.58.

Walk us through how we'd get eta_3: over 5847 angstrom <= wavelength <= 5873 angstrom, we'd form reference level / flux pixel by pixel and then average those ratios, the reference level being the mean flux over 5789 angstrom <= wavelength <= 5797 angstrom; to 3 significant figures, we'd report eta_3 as 1.22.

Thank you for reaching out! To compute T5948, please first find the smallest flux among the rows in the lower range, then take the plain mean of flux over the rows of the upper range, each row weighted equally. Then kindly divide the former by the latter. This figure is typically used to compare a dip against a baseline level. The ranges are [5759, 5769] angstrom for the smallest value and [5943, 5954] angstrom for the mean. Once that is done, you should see 1.4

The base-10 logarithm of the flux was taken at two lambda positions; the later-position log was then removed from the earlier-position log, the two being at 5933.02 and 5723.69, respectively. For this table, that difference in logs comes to 0.25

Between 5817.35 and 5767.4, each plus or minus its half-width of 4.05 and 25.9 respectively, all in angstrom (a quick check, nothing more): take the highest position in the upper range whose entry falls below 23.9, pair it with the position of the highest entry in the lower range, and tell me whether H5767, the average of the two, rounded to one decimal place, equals 5782.1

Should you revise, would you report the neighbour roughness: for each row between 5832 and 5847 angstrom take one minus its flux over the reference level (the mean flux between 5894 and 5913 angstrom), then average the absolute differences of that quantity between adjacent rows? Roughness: 0.066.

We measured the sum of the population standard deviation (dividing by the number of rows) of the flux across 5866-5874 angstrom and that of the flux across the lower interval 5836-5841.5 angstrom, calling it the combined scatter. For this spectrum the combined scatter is 2.12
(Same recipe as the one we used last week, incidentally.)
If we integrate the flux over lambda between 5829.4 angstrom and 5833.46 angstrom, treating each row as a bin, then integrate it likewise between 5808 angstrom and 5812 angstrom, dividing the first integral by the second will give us 1.0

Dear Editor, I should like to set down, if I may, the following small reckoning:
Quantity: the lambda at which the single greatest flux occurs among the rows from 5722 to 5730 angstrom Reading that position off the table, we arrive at 5727.64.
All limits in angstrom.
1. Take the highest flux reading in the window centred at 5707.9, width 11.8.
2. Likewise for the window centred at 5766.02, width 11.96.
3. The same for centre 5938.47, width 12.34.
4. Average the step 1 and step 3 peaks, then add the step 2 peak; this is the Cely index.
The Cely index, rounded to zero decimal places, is 65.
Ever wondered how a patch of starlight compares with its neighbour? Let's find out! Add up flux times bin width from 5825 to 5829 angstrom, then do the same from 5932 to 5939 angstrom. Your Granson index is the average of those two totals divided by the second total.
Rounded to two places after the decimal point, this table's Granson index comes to 0.84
